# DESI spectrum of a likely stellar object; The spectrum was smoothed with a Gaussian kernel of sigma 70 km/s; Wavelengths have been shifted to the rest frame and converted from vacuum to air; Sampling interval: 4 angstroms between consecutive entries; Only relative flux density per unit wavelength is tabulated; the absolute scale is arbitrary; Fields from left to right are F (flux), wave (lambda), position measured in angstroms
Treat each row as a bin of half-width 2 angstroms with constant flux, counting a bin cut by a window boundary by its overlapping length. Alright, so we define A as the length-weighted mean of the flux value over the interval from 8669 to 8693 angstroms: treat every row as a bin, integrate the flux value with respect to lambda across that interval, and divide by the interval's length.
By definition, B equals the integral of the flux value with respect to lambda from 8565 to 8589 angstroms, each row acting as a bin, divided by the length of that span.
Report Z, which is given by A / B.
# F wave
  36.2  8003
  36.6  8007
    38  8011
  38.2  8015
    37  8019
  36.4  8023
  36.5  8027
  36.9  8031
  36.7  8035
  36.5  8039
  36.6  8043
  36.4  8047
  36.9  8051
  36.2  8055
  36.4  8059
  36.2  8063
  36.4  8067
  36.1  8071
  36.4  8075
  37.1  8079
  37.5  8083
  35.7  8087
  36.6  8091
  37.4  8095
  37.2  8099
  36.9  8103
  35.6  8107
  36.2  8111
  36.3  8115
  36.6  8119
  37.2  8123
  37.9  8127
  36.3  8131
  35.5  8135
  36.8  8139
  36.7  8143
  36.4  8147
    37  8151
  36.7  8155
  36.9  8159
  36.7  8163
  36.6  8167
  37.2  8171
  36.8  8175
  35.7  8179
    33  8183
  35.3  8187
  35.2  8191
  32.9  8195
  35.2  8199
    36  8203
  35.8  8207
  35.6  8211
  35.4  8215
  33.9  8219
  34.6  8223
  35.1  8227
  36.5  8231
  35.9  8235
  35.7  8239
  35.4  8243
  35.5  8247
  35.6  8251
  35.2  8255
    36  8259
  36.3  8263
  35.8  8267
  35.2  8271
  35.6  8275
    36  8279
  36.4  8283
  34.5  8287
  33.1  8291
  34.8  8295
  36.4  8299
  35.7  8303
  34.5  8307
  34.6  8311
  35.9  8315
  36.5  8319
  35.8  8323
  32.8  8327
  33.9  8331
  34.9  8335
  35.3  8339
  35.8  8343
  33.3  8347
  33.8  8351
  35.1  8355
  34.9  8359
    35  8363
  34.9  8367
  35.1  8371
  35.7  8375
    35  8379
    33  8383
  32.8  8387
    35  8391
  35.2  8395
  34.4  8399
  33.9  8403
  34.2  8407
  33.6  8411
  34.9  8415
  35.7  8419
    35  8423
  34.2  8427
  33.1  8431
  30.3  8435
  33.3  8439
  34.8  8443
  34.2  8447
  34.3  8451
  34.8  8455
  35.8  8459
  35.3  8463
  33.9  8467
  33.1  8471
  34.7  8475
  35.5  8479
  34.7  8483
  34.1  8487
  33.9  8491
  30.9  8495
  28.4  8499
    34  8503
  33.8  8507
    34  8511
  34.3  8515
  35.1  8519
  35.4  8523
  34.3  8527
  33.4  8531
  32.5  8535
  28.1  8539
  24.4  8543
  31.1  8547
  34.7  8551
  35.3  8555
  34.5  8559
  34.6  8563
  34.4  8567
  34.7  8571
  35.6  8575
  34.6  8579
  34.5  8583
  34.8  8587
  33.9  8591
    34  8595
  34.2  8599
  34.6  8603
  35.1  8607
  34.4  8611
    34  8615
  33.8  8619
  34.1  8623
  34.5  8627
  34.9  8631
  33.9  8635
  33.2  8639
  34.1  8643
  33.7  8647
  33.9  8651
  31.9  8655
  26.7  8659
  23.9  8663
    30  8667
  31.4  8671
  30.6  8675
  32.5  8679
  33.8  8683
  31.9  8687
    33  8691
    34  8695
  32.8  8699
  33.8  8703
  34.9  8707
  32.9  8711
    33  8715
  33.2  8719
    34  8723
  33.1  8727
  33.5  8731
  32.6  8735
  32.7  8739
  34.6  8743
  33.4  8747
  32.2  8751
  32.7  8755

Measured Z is 0.93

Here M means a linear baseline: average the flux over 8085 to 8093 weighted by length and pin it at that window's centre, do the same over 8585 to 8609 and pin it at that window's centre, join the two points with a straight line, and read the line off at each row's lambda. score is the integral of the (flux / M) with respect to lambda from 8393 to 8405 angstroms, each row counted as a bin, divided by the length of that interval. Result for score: 0.983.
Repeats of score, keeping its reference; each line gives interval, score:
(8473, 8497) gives 0.976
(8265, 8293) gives 0.992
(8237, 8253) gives 0.998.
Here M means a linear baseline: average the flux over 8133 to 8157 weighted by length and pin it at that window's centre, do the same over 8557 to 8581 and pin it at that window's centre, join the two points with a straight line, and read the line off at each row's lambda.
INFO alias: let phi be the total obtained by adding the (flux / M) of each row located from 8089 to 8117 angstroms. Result 6.98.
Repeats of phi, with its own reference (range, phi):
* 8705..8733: 6.88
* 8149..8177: 7.08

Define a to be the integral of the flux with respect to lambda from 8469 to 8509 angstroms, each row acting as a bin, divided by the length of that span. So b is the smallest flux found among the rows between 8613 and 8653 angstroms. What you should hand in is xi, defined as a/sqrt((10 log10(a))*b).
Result 1.48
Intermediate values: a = 33.3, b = 33.2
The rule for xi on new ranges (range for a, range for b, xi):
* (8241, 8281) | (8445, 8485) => 1.57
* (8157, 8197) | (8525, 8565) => 1.83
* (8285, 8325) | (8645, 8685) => 1.83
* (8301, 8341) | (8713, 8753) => 1.57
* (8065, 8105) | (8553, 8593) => 1.59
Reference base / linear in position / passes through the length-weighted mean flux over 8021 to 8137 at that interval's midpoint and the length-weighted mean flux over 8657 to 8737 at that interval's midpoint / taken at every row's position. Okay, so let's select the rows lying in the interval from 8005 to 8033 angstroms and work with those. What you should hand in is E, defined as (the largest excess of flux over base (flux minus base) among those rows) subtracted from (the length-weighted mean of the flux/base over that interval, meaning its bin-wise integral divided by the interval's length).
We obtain -0.2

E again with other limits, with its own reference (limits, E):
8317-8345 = -0.7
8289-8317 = -0.4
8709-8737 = -1.1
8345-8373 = 0.4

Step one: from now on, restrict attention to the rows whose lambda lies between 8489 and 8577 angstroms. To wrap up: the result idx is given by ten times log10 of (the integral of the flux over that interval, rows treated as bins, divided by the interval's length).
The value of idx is 15.2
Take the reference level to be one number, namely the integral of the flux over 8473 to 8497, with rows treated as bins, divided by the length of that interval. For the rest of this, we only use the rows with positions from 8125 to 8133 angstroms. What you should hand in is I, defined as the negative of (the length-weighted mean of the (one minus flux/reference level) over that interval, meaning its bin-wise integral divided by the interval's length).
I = 0.09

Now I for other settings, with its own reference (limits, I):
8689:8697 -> -0.01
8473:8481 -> 0.03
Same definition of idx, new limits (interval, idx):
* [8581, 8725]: 15.2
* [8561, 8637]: 15.4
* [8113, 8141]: 15.6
